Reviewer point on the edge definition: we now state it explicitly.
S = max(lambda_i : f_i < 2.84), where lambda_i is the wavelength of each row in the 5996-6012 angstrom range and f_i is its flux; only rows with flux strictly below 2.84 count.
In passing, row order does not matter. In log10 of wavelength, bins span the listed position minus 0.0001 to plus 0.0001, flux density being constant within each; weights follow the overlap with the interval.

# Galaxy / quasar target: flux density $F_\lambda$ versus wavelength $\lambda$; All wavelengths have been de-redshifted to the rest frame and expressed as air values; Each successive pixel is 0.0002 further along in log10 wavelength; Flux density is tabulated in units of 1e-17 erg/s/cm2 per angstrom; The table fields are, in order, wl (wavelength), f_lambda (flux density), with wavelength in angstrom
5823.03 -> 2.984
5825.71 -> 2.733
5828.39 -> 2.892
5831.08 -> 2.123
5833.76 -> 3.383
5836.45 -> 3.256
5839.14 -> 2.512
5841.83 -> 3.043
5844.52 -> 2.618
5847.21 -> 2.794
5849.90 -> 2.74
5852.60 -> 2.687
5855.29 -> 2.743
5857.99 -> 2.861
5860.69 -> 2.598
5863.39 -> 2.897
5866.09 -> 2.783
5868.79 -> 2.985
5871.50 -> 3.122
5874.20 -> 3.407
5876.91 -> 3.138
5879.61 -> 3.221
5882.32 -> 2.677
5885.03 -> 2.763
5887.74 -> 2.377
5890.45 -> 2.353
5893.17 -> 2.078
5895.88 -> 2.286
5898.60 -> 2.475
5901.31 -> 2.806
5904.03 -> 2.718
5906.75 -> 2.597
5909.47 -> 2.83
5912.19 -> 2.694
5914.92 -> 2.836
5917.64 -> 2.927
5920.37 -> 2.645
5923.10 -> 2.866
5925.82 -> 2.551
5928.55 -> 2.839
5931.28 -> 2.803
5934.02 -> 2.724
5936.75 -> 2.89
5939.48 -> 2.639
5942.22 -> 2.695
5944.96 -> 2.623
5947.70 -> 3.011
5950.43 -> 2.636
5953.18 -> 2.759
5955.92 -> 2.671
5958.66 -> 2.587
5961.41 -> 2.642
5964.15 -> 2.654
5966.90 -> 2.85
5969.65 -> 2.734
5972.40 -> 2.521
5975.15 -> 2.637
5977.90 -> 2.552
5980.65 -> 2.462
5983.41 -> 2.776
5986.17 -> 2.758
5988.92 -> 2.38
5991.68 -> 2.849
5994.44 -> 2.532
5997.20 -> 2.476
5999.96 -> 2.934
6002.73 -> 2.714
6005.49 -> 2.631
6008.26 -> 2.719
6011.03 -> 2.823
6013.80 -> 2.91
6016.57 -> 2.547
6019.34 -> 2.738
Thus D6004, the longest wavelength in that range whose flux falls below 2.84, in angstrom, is 6011.03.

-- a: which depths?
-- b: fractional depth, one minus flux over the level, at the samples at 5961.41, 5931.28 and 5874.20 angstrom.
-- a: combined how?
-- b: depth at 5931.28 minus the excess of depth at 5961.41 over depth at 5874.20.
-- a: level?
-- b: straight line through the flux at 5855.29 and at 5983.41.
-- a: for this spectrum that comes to -0.30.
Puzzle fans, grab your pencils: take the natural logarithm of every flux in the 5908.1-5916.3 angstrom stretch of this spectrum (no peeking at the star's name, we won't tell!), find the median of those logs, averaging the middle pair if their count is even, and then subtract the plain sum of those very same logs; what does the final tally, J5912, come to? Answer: -2.03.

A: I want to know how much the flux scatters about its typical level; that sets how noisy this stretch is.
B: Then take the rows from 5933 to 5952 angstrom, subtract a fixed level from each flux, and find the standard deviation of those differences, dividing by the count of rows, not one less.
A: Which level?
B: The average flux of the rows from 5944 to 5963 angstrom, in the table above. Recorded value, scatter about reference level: 0.138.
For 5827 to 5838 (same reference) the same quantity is 0.491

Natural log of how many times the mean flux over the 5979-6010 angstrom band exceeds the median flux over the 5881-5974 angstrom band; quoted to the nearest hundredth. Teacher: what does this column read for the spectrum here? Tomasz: -0.01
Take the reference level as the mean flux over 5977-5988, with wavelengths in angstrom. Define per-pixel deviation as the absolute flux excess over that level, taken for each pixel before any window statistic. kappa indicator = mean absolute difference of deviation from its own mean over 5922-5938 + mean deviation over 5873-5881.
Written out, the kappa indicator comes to 0.68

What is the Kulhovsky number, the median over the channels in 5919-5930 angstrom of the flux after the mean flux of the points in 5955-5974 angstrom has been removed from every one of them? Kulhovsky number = 0.08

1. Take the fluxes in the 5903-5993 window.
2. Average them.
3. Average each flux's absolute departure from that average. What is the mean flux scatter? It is 0.11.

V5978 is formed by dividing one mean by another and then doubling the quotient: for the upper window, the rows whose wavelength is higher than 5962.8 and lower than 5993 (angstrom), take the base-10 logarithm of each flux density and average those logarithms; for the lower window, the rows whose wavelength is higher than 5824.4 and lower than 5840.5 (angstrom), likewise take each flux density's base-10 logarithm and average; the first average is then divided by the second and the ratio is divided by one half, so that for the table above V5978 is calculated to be 1.90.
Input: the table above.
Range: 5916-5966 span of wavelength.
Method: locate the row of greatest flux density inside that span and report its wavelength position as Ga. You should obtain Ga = 5947.70 angstrom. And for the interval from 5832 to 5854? 5833.76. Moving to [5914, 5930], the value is 5917.64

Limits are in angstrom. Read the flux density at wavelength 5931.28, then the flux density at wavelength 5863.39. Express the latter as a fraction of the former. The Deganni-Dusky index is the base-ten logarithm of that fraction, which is 0.01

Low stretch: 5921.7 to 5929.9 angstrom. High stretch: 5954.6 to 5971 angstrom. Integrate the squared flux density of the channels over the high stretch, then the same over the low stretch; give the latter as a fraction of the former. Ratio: 0.52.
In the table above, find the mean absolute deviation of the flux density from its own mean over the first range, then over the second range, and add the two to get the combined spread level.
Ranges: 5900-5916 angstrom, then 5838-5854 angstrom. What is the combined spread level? 0.204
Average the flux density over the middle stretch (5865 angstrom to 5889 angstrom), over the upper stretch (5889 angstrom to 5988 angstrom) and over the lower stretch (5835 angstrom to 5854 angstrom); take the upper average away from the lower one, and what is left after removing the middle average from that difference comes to -2.80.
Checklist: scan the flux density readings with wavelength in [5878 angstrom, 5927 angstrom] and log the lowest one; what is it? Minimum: 2.078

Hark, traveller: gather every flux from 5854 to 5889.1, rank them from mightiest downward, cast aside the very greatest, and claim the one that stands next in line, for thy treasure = 3.221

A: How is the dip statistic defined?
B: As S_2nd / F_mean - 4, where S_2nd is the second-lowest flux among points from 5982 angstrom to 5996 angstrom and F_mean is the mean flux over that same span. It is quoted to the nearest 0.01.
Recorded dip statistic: -3.05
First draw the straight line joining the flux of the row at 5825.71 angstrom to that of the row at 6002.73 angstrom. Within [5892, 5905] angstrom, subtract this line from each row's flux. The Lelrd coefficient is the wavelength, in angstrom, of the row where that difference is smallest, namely 5893.17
